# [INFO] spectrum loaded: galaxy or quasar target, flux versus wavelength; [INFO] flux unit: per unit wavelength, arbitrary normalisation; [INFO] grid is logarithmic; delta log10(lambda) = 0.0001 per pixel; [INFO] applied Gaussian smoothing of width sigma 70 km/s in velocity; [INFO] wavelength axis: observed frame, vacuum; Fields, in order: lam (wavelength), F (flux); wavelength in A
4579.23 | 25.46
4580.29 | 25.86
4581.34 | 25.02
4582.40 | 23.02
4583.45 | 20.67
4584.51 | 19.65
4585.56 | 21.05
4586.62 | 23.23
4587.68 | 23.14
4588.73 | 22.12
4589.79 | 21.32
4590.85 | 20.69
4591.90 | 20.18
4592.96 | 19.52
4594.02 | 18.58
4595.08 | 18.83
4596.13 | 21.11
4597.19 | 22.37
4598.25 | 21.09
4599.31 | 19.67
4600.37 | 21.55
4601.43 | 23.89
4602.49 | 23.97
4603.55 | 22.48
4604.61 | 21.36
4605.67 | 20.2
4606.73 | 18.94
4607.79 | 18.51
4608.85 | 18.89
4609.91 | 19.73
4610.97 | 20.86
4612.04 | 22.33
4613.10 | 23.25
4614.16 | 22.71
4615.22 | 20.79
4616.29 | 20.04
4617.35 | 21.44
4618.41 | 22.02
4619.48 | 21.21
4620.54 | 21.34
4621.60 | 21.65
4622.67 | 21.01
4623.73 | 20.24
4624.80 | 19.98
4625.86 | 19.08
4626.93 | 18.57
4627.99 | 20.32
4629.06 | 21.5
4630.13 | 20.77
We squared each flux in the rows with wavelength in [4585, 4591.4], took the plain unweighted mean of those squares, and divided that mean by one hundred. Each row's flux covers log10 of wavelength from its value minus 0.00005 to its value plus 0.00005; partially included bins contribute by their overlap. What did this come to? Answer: 4.8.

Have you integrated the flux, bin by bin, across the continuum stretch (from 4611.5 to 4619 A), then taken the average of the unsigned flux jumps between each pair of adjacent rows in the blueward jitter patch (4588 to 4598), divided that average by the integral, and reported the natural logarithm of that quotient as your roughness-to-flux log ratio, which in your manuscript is -5.18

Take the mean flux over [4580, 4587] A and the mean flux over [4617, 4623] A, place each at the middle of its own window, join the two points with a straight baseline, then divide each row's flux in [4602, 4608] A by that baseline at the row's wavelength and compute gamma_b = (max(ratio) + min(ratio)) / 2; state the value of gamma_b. 0.97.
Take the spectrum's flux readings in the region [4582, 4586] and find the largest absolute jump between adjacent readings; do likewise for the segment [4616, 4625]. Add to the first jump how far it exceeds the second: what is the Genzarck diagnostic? 3.3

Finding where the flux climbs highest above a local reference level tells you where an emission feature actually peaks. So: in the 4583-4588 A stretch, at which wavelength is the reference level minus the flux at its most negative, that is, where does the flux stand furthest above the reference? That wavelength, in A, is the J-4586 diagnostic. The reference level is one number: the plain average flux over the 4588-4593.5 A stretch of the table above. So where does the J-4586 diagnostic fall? 4586.62 A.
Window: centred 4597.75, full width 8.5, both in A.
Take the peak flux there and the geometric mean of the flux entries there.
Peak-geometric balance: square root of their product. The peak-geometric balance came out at 22.3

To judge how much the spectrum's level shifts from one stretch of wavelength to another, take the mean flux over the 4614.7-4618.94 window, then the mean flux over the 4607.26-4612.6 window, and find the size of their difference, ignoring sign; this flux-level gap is 1.0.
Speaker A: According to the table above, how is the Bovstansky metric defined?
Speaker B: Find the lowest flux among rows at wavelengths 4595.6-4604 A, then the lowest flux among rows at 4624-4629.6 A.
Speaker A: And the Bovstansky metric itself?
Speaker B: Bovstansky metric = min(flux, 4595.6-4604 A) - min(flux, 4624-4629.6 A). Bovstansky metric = 1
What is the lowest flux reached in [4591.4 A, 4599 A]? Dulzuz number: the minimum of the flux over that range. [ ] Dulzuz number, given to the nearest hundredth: 18.58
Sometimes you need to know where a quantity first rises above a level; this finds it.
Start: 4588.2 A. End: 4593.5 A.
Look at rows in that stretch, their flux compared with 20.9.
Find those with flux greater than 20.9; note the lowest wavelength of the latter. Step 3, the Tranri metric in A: 4588.73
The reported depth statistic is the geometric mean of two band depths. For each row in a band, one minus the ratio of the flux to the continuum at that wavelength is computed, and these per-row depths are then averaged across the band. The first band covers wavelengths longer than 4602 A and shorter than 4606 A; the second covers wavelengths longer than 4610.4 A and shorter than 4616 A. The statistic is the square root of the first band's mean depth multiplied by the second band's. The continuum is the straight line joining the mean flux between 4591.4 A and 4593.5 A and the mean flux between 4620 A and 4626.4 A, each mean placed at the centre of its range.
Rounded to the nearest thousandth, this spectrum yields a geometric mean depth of 0.088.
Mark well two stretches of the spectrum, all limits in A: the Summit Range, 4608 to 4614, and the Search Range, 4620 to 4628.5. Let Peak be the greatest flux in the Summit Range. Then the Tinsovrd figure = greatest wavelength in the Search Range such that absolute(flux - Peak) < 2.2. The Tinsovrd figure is 4621.60 A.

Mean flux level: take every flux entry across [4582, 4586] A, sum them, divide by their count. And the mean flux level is 21.1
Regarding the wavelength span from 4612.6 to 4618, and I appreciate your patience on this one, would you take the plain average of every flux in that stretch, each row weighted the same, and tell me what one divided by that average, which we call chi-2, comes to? 0.0462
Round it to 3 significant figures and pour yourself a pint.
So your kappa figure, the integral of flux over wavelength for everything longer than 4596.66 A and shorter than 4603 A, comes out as 140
